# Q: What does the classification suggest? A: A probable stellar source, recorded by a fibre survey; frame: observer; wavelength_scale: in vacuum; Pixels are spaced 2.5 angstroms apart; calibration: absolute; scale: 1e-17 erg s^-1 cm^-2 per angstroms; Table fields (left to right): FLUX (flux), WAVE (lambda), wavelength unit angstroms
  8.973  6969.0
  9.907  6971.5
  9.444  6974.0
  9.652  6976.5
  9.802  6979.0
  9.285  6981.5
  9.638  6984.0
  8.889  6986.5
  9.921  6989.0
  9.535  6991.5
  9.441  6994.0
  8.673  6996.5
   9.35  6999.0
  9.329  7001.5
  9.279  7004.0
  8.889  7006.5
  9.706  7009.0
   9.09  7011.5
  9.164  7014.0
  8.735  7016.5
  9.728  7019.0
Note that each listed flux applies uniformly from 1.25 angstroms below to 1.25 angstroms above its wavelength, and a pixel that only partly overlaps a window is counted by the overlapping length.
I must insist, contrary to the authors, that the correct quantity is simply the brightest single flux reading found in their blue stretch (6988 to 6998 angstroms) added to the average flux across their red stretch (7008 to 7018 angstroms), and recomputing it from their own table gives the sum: 19.1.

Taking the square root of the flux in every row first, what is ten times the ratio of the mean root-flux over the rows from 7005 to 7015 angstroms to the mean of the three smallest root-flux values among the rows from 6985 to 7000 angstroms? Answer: 10.1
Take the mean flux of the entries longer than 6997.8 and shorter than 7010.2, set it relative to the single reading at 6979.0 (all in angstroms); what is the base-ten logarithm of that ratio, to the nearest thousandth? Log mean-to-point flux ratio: -0.022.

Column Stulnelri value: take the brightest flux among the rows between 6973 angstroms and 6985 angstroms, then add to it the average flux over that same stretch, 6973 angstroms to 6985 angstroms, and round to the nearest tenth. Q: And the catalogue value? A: 19.4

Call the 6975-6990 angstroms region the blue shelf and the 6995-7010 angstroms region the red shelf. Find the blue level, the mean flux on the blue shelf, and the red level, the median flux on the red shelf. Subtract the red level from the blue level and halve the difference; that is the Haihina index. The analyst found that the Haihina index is 0.11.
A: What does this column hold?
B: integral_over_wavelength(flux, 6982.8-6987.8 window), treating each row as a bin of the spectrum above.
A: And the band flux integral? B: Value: 46.3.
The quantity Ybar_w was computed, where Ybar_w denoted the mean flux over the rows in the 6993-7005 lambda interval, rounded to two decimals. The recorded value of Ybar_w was 9.21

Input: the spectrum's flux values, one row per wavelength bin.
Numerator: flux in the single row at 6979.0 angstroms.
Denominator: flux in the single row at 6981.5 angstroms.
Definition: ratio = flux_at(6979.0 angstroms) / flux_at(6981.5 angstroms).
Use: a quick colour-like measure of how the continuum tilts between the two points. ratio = 1.06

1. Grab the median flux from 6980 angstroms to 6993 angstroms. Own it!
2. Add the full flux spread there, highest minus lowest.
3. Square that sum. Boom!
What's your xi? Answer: 112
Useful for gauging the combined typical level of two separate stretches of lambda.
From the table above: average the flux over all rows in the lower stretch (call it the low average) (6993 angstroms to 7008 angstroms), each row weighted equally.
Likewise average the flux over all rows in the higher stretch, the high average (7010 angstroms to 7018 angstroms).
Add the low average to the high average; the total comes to 18.2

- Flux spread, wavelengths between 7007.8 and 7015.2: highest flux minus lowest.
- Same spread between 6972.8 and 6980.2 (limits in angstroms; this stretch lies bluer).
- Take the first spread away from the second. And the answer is -0.3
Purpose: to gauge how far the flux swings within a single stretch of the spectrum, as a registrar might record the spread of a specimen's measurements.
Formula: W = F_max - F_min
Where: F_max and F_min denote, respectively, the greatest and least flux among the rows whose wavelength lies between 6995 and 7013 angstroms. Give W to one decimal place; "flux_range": 1.0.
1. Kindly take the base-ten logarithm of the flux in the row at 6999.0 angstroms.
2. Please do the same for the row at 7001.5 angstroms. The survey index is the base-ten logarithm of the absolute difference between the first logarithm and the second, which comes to -3.01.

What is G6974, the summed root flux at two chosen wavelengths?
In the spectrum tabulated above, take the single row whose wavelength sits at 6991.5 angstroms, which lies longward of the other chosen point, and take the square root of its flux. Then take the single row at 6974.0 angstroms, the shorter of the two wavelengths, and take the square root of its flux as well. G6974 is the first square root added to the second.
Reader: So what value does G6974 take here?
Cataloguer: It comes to 6.16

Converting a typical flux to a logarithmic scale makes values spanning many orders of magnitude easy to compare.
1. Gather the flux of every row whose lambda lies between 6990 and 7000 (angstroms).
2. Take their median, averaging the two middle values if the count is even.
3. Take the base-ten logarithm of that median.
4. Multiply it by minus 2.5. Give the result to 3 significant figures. -2.43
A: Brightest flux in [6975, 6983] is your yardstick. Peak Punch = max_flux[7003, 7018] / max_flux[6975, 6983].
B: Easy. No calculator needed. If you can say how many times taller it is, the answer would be 0.99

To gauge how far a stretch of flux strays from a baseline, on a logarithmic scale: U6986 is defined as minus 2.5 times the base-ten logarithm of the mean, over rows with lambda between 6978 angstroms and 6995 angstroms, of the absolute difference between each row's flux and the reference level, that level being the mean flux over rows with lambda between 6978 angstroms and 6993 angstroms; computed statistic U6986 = 1.5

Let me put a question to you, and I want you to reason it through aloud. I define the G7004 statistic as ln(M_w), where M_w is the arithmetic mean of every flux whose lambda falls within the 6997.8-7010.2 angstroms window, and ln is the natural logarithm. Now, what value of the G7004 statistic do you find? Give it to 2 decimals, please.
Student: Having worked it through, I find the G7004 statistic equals 2.23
